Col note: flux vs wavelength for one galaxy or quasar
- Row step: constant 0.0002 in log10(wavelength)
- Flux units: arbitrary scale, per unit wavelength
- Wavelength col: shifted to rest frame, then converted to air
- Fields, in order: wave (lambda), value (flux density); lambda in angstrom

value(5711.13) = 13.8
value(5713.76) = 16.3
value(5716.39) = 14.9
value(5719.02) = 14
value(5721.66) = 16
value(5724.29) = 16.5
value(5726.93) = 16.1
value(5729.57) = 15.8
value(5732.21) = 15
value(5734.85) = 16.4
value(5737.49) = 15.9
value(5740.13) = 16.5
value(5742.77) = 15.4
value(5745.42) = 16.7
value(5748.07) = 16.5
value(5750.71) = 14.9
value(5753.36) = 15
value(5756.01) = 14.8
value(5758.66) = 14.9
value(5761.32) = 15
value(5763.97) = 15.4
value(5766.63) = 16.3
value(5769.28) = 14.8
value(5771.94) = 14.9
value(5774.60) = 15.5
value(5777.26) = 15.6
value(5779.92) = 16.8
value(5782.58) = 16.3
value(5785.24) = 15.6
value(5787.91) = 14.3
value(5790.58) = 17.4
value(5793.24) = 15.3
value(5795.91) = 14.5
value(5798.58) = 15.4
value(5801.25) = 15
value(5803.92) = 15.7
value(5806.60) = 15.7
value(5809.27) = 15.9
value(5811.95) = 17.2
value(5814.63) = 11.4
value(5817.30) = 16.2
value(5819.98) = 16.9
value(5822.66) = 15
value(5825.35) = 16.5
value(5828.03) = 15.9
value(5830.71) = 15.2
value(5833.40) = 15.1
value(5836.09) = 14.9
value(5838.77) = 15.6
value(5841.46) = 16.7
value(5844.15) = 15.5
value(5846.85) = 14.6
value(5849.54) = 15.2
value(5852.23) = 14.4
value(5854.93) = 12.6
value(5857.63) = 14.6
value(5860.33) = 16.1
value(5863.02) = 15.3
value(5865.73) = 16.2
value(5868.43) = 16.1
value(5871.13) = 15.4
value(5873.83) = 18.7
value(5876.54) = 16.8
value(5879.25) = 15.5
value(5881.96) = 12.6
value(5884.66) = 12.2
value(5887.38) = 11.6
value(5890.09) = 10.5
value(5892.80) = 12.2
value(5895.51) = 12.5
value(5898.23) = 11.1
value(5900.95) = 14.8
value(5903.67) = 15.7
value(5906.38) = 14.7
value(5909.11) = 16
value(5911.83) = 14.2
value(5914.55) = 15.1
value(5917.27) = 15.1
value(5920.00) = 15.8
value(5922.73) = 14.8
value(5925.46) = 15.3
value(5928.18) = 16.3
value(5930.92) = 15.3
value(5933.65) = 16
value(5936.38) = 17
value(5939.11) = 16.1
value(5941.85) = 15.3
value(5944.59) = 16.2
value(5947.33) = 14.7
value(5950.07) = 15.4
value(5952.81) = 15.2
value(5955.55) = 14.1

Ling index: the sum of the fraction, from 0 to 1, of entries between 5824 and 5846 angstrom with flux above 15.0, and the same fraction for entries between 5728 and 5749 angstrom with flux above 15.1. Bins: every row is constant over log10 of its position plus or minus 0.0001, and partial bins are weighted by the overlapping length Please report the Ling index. 1.75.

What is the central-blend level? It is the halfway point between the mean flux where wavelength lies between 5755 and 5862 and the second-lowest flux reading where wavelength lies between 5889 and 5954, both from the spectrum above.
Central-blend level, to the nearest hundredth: 13.23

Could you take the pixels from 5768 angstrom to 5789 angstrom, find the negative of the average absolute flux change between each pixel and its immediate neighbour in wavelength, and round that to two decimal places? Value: -0.64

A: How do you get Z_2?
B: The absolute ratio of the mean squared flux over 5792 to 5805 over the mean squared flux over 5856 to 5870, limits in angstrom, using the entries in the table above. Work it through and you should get 0.94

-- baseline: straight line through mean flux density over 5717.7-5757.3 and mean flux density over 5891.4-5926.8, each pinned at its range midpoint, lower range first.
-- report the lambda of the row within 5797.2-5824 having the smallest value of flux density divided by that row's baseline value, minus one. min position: 5814.63 angstrom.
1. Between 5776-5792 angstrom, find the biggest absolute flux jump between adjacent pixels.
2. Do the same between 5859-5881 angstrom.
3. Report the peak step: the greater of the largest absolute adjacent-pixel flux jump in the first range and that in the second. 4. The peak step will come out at 3.3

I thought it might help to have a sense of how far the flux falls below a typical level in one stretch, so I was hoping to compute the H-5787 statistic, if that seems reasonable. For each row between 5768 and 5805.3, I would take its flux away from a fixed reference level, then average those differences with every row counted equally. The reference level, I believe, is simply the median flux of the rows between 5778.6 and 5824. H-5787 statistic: 0.19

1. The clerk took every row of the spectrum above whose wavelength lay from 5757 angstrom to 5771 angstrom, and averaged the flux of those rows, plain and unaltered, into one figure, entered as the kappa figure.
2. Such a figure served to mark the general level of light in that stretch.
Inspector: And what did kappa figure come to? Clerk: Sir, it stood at 15.3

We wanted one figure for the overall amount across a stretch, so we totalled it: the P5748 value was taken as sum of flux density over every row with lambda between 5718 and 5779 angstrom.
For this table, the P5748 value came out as 358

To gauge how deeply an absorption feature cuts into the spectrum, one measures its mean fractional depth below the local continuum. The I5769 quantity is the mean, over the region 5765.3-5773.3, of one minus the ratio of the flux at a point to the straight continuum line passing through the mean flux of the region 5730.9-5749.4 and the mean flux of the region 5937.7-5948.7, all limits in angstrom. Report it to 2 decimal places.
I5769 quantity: 0.04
